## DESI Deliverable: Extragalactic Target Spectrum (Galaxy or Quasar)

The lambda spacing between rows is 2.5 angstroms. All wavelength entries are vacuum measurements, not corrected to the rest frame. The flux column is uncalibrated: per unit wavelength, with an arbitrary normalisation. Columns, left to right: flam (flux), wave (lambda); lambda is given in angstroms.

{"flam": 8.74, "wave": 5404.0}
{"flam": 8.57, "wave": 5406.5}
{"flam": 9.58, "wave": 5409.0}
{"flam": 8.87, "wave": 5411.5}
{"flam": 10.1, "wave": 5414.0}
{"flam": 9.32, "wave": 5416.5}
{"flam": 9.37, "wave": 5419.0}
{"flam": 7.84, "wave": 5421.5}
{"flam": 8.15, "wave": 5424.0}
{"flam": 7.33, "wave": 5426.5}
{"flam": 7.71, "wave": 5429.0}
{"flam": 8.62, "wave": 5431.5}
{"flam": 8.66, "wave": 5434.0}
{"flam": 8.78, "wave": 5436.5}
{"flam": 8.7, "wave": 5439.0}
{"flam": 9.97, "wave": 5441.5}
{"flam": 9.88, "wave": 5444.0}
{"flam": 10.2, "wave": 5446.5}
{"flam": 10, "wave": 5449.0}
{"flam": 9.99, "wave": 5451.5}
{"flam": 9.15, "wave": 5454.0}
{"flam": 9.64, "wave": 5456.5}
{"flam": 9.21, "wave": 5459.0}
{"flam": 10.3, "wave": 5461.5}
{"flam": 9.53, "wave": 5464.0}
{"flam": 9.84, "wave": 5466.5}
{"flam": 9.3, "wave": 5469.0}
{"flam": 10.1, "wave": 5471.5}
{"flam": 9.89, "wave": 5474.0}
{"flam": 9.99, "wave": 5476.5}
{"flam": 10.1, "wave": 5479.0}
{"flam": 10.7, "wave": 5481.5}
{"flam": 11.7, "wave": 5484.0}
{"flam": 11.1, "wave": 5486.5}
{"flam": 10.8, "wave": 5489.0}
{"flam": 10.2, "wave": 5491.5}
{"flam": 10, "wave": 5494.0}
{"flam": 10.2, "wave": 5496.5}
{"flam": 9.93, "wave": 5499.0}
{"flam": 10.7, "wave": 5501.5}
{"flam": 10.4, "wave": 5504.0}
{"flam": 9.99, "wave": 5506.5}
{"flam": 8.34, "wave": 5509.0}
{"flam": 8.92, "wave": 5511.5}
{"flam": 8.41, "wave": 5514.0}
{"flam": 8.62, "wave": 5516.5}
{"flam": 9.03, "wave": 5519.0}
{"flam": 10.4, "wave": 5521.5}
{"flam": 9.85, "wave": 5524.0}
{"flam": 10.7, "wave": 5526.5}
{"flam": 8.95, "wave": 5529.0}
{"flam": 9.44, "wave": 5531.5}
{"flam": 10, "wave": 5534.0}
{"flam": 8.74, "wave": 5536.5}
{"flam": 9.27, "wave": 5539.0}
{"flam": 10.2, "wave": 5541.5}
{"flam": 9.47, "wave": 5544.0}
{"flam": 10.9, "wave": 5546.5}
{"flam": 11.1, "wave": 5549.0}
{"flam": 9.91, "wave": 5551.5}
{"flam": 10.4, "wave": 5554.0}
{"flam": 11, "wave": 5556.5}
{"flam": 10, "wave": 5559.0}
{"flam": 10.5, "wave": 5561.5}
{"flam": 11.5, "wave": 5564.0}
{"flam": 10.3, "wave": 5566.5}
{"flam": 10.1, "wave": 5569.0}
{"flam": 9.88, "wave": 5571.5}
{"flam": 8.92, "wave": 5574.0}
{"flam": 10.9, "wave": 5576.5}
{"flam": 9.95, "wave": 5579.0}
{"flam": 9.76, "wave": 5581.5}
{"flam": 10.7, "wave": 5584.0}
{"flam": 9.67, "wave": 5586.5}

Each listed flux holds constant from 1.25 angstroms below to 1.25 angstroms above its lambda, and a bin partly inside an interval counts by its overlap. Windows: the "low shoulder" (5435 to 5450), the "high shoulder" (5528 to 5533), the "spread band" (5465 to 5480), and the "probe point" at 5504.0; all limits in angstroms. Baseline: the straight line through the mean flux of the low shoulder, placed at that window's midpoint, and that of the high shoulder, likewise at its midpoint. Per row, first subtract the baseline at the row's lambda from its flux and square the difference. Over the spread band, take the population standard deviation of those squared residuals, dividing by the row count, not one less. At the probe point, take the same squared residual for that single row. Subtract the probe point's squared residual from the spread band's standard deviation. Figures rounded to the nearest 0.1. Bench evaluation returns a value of -1.0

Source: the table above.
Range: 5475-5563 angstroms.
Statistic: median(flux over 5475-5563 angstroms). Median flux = 10.0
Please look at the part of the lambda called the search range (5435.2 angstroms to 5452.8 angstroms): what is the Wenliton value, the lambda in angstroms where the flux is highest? 5446.5 angstroms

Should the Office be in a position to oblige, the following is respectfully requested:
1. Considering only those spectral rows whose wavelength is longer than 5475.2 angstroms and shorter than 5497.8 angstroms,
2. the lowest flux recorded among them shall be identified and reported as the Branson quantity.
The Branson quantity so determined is 9.99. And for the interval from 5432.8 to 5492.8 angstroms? 8.66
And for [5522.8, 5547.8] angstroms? 8.74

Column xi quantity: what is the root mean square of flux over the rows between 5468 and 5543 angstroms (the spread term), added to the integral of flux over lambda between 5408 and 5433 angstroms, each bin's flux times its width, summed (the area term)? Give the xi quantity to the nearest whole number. 227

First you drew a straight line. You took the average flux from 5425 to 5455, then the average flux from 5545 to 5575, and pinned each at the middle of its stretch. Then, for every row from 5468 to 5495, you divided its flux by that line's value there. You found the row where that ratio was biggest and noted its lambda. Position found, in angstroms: 5484.0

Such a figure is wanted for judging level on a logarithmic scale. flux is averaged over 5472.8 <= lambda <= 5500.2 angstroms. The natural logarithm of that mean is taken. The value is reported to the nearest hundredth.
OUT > 2.34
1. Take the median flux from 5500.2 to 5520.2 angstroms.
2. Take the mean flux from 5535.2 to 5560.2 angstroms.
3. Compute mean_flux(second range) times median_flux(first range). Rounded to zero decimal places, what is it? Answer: 91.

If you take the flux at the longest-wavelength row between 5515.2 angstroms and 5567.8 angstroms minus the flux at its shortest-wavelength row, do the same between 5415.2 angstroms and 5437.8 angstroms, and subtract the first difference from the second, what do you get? -2.2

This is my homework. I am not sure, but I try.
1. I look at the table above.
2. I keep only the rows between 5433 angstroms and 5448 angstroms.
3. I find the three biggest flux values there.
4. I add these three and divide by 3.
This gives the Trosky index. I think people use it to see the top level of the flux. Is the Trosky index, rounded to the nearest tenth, 10.0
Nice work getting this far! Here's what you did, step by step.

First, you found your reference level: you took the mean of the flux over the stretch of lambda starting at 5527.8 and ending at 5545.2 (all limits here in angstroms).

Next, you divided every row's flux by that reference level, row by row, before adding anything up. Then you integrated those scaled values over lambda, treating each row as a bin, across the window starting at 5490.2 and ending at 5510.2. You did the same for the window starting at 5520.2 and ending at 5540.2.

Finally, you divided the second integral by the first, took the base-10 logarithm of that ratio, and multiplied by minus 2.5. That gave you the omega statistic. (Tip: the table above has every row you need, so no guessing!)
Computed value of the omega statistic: 0.03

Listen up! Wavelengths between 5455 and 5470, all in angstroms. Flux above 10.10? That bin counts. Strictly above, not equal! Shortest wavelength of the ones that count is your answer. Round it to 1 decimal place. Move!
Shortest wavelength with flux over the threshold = 5461.5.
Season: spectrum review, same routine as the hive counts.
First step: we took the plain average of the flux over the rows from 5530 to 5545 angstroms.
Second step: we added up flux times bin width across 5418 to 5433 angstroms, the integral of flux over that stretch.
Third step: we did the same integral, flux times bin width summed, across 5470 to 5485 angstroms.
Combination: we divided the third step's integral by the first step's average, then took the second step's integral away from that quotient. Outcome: -106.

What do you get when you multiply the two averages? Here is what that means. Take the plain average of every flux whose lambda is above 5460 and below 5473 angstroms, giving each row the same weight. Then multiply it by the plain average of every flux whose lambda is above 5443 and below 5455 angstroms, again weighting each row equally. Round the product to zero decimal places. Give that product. 97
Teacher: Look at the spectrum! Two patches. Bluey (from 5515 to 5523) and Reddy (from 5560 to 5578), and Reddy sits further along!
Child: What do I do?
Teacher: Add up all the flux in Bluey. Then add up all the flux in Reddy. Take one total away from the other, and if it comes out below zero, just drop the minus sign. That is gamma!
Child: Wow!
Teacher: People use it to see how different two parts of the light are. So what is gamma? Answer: 44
